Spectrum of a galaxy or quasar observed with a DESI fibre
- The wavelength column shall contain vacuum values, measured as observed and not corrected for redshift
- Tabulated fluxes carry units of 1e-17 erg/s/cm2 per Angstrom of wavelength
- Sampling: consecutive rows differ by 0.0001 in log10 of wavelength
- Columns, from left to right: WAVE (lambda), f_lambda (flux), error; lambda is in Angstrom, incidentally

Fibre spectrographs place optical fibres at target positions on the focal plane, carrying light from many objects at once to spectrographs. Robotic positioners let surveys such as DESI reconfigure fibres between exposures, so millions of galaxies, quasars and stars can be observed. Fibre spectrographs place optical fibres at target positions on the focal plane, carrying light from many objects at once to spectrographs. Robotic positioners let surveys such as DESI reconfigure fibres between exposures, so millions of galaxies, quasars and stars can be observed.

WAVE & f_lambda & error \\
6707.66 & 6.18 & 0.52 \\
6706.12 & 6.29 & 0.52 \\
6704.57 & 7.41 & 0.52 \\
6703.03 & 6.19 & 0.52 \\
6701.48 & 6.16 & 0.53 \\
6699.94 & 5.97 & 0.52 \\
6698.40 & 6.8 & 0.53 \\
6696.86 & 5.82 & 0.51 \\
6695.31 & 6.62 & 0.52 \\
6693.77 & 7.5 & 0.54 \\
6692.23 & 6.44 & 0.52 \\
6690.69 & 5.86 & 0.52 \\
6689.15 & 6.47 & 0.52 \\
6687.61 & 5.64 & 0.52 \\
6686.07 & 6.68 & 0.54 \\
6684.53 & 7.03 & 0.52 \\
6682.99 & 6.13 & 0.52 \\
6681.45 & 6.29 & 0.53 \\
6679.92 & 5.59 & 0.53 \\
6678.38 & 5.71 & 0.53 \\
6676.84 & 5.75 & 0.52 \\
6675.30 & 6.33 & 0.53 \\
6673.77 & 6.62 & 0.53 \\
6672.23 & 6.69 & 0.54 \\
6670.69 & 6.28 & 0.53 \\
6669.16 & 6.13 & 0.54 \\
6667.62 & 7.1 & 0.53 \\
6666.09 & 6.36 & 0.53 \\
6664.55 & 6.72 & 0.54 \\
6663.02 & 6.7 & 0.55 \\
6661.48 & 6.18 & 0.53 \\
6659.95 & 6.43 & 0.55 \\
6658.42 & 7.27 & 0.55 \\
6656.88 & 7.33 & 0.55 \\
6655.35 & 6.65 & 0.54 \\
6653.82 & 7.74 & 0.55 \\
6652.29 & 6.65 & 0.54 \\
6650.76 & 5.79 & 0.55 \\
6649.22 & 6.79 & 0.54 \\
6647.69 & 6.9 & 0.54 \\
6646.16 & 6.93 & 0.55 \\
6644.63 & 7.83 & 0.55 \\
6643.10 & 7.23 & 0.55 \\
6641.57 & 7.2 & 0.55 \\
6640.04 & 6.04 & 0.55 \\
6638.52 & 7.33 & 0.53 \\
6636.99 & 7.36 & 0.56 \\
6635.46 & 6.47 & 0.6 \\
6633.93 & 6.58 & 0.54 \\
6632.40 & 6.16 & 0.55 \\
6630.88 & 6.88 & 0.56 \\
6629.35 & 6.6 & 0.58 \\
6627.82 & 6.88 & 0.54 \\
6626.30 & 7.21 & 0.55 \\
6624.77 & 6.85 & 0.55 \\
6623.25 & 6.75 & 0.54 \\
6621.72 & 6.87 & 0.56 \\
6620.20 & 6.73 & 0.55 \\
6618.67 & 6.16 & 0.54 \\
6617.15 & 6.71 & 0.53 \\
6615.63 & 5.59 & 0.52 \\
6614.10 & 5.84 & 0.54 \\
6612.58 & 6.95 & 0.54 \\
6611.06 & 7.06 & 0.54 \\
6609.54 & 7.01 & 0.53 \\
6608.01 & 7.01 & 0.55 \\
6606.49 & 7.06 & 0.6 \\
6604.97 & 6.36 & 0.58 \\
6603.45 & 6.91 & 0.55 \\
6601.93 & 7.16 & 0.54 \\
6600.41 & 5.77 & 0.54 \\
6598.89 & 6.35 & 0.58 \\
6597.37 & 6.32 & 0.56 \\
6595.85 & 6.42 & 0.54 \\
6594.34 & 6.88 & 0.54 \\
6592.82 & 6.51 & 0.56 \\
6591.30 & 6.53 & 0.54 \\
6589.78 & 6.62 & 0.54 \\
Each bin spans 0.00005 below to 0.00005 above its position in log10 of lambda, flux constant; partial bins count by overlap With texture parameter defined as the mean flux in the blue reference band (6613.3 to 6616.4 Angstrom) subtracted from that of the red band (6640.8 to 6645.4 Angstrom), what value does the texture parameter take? 1.7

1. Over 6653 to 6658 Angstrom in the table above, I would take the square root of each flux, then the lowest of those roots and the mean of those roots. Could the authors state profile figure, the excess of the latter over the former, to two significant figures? 0.11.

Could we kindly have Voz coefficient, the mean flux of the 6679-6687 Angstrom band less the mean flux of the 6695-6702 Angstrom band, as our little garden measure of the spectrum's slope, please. 0.1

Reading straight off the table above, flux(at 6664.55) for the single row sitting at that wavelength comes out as 6.72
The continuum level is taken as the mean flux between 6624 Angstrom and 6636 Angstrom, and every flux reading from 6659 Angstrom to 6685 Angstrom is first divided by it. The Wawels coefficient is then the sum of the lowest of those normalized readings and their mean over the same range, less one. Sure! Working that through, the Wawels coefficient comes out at 0.78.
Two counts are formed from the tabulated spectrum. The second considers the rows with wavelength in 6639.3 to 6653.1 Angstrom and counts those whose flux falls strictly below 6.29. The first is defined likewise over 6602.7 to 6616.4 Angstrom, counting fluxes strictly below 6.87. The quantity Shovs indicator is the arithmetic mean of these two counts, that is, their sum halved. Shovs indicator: 2.5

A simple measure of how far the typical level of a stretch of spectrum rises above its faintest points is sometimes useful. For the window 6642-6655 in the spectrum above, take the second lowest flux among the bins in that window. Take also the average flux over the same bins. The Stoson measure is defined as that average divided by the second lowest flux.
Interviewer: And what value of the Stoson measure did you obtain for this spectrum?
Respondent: 1.05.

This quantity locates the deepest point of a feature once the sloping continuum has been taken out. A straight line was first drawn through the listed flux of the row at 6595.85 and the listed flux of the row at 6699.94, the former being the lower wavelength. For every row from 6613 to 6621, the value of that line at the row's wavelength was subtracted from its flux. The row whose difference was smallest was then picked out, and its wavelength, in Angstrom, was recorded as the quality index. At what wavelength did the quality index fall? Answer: 6615.63 Angstrom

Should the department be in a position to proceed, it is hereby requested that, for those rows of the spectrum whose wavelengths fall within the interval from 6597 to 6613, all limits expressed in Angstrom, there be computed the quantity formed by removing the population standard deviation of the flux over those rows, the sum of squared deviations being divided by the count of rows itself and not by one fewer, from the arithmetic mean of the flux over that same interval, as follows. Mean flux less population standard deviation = 6.3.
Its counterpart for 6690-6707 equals 5.9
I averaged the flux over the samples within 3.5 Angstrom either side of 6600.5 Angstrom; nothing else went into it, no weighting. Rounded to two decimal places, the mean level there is 6.50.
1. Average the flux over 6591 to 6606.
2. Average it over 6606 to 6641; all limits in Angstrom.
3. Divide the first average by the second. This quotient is 0.97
